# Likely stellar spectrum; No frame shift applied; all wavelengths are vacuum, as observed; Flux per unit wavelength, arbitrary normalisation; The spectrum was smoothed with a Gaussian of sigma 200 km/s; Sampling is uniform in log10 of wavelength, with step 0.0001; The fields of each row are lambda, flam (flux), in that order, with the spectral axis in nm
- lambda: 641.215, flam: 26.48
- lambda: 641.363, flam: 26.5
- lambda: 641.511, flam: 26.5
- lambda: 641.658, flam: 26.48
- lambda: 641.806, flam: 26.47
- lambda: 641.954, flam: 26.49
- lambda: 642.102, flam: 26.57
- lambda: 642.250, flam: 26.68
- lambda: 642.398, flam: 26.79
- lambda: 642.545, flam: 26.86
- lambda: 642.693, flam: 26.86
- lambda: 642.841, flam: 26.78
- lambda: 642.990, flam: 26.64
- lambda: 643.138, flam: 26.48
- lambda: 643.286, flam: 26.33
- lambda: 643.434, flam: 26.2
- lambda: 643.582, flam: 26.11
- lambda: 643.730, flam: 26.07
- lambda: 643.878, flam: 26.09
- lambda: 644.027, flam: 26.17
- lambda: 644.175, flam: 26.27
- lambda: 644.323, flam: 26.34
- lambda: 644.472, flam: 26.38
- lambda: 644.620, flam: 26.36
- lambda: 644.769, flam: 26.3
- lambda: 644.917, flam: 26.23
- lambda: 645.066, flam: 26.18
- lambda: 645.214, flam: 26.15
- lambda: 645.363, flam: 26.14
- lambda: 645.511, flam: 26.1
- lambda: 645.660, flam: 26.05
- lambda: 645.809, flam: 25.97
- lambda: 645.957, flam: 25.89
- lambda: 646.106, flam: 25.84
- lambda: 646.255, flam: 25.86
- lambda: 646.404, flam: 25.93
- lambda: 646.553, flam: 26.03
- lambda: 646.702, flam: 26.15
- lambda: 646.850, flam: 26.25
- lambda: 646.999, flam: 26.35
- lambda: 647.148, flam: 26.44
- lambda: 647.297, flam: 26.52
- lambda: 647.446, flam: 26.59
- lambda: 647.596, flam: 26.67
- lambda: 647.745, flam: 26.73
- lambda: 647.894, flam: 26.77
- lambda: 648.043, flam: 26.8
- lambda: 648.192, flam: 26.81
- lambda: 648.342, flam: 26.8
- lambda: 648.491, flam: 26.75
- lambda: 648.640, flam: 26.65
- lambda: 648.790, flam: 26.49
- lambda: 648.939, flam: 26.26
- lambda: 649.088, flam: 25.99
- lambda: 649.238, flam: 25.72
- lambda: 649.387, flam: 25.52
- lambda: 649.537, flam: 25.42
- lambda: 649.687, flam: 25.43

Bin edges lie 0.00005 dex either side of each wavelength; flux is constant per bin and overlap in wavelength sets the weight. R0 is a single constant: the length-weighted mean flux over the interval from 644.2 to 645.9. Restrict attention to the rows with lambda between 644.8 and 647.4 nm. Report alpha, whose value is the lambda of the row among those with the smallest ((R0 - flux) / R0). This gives 647.297 nm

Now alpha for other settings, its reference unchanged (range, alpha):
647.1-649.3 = 648.192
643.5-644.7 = 644.472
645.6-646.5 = 645.660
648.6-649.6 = 648.640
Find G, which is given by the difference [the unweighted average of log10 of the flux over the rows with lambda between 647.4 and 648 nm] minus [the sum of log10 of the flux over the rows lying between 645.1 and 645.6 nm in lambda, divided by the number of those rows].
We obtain 0.009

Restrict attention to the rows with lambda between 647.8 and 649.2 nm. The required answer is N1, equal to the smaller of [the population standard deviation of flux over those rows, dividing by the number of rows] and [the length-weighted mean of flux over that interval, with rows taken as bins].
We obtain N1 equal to 0.27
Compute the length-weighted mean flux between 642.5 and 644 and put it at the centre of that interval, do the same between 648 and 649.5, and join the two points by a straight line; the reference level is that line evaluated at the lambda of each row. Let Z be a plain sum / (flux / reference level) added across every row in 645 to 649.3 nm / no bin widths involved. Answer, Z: 29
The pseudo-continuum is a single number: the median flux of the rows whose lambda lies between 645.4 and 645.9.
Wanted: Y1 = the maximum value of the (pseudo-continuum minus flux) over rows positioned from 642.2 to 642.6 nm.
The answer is -0.63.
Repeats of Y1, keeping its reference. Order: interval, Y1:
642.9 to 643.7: -0.06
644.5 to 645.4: -0.09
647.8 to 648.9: -0.44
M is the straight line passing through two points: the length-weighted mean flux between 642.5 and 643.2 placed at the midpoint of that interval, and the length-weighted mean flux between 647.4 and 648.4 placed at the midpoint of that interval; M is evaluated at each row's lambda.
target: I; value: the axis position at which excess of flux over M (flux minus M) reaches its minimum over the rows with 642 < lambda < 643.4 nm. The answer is 643.286 nm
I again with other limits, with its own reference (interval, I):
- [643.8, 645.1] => 643.878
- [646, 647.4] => 646.106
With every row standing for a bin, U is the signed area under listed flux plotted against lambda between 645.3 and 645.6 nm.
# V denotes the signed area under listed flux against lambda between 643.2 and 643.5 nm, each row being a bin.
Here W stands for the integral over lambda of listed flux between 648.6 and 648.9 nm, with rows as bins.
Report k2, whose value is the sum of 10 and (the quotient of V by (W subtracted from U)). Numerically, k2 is -62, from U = 7.84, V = 7.889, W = 7.95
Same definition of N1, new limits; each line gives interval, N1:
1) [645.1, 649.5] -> 0.37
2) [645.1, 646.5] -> 0.11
